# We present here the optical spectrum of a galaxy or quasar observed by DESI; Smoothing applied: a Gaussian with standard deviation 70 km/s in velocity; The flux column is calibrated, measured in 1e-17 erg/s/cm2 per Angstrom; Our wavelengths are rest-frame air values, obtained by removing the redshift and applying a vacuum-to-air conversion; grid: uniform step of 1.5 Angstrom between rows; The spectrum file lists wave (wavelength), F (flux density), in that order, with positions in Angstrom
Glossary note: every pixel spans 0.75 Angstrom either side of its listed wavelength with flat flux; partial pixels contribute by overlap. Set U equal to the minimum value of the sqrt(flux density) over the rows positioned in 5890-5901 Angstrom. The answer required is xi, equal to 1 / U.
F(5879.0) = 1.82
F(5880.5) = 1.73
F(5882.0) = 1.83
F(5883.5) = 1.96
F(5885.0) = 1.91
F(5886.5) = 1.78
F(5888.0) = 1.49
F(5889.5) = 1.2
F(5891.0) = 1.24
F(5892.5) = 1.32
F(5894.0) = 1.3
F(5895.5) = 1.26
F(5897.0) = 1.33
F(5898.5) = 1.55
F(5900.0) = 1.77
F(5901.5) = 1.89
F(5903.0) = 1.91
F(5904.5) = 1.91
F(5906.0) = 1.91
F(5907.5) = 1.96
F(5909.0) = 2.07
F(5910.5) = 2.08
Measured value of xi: 0.90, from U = 1.11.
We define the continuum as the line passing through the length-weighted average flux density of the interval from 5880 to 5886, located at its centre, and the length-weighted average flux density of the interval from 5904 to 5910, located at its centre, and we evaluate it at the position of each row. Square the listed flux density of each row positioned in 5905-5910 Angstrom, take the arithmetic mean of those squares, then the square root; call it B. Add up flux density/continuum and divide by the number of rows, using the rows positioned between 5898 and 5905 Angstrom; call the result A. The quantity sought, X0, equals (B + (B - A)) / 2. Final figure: 1.5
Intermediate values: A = 0.93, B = 1.98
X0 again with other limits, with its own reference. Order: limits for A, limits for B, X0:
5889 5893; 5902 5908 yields 1.6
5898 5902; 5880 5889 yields 1.3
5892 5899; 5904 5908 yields 1.6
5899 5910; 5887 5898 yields 0.8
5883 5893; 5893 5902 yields 1.1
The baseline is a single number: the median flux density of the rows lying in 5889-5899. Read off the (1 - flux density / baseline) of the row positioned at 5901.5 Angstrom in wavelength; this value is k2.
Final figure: -0.45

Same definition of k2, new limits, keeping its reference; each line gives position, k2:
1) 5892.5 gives -0.02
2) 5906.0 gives -0.47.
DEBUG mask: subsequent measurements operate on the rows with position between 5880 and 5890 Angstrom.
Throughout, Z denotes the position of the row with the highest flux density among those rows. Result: 5883.5 Angstrom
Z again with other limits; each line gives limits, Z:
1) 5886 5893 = 5886.5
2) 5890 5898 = 5897.0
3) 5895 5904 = 5903.0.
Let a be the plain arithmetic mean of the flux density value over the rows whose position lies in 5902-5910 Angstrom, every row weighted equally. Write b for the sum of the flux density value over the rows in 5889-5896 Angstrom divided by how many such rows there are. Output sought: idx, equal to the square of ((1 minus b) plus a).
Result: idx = 2.8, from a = 2.0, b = 1.26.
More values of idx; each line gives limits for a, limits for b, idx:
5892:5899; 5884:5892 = 0.7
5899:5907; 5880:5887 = 1.1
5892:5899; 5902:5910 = 0.2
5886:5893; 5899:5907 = 0.3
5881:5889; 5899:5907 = 0.8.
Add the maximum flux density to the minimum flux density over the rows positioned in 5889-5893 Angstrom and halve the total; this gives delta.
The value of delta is 1.26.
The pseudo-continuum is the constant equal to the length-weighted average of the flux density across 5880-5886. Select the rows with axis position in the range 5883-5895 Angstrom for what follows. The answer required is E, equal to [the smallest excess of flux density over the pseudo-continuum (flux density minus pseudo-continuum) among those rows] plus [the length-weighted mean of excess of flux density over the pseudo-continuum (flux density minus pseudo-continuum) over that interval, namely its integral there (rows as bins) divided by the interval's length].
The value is -1.0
